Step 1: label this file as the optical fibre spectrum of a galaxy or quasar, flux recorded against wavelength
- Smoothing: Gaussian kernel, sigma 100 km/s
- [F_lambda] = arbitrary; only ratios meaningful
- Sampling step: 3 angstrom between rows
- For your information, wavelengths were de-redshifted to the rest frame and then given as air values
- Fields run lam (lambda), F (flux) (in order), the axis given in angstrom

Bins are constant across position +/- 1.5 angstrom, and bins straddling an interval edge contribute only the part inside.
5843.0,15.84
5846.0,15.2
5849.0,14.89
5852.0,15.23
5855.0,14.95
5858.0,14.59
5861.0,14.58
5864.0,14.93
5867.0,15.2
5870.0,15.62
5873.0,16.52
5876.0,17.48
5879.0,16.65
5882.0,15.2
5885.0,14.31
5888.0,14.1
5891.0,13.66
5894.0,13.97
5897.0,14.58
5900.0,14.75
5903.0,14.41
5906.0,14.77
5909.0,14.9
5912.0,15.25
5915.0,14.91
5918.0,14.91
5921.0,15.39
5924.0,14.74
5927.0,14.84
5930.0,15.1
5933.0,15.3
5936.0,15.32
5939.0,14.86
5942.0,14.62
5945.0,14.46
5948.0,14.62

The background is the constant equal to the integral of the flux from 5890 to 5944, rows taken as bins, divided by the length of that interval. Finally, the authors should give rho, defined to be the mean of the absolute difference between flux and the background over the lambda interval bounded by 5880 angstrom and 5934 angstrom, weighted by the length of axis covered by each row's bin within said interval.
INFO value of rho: 0.37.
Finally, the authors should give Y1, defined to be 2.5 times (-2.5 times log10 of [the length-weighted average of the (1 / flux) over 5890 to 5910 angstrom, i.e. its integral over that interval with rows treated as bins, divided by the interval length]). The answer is 7.245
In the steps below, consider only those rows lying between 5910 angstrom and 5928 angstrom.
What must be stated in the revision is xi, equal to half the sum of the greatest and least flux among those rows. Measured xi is 15.1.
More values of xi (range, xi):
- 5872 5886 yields 15.9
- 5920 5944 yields 15.0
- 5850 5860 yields 14.9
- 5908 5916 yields 15.1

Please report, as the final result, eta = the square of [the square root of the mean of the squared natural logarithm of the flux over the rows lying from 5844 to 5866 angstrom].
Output 7.30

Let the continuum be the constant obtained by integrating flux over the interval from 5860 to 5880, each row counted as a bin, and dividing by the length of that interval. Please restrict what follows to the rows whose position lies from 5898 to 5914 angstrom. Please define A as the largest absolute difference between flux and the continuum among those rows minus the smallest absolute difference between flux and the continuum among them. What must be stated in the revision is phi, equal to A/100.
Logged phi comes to 0.0084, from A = 0.84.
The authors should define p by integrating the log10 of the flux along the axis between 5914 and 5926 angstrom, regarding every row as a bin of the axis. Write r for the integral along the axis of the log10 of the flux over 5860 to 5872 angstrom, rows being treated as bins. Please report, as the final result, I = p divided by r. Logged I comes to 1.00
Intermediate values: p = 14.1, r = 14.2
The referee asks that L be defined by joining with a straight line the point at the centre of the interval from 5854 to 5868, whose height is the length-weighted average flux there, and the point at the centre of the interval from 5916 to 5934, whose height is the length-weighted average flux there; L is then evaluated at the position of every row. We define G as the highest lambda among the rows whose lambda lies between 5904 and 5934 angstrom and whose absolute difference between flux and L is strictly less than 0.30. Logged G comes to 5933.0 angstrom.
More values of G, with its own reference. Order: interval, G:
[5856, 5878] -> 5864.0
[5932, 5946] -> 5939.0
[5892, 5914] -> 5912.0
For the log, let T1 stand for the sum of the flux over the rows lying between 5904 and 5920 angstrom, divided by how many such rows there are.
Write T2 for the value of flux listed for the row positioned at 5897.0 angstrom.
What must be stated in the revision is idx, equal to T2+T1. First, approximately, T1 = 14.9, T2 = 14.58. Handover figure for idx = 29.5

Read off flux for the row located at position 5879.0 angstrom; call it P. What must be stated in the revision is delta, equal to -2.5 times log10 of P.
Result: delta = -3.05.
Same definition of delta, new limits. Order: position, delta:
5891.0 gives -2.84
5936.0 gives -2.96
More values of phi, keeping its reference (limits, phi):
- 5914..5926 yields 0.0065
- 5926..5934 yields 0.0046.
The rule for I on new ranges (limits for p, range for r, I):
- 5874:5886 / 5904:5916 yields 1.02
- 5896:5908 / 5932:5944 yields 0.99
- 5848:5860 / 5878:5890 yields 1.00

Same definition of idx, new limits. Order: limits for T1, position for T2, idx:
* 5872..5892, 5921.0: 30.8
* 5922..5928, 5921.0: 30.2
